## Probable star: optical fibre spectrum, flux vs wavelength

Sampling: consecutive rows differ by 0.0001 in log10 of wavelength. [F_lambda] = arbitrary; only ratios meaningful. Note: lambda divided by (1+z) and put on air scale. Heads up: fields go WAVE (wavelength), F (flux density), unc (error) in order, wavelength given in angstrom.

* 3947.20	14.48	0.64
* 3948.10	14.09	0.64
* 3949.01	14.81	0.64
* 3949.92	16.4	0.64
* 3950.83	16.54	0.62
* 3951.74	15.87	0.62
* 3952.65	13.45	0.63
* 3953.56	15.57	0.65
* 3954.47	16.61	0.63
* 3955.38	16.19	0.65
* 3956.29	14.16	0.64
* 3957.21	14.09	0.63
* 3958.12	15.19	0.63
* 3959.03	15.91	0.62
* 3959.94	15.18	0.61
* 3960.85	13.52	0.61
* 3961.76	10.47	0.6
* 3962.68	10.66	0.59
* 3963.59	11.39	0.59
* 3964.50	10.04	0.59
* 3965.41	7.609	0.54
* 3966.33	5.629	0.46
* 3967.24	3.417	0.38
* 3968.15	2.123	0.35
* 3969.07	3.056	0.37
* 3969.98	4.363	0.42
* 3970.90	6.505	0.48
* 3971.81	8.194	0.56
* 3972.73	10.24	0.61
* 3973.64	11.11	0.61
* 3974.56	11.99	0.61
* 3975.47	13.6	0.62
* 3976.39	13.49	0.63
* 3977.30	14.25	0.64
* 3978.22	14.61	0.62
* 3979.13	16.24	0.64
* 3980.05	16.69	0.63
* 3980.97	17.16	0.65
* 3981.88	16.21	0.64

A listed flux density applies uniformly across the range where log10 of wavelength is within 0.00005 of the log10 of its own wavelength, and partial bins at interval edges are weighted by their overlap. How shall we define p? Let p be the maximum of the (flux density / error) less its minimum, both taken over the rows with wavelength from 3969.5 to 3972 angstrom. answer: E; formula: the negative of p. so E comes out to -4.2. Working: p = 4.2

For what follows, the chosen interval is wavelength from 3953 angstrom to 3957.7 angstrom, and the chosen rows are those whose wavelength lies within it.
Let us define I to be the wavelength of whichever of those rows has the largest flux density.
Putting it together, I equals 3954.47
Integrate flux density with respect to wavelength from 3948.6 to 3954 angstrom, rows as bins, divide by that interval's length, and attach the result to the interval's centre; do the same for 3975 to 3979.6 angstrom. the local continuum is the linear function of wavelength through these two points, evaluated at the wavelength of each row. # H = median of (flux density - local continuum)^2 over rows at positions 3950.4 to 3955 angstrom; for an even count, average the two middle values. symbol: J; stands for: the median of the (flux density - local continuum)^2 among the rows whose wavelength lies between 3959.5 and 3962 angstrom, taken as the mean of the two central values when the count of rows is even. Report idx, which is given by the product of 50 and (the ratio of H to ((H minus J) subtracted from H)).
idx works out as 24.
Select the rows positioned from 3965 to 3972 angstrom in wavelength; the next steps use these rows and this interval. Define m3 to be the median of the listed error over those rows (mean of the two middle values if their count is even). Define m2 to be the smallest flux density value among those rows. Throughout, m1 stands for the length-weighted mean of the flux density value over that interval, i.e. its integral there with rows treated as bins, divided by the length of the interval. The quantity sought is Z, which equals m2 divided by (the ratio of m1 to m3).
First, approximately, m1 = 5.0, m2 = 2.123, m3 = 0.44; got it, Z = 0.19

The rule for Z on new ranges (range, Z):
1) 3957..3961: 0.56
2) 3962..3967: 0.37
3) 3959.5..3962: 0.48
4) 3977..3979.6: 0.60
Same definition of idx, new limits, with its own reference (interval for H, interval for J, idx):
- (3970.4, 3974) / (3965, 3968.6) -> 14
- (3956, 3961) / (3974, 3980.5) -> 45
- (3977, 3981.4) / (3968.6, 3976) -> 6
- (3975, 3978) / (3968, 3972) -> 0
